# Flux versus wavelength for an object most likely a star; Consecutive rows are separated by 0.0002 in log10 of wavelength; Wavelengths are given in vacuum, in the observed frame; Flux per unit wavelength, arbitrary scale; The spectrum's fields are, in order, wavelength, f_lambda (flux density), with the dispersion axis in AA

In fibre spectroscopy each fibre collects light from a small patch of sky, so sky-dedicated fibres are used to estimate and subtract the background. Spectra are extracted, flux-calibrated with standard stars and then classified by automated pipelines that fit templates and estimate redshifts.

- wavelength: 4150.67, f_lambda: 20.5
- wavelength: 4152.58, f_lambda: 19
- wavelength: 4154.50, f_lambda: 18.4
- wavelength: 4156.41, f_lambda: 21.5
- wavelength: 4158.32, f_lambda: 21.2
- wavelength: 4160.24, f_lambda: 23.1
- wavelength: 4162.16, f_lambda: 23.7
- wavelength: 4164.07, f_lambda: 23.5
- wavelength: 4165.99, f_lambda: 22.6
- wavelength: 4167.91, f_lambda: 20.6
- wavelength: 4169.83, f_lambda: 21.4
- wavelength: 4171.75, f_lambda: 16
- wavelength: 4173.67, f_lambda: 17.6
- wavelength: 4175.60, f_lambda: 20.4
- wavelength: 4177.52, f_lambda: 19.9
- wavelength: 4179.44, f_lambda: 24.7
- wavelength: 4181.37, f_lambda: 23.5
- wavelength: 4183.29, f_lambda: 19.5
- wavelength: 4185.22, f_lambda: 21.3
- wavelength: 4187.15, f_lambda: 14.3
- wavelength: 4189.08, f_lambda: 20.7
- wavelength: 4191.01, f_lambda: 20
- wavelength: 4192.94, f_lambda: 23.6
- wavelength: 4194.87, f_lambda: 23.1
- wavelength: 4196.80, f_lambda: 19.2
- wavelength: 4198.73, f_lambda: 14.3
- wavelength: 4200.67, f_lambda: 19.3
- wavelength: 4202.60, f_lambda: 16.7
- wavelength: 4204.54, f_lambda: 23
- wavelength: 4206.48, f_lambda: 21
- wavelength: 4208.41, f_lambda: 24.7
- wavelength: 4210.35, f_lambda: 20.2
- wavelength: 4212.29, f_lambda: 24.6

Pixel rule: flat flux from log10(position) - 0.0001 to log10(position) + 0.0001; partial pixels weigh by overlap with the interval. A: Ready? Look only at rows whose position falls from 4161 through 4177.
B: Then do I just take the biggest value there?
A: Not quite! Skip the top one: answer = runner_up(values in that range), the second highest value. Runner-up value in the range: 23.5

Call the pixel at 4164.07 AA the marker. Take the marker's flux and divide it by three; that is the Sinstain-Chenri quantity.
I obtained 7.8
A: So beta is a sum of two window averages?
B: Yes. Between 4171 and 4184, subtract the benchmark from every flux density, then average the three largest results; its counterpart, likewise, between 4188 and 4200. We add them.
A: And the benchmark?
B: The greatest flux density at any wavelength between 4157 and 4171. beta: -2.1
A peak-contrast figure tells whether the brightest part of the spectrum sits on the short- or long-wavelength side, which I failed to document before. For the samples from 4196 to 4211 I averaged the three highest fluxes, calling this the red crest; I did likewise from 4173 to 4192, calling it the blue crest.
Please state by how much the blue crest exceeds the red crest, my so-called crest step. 0.27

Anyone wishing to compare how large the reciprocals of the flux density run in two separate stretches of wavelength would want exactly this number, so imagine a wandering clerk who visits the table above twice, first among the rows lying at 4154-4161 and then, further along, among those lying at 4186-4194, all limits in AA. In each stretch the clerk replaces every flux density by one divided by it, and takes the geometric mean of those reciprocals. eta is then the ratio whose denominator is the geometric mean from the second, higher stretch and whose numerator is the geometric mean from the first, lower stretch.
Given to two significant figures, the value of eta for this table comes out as 0.92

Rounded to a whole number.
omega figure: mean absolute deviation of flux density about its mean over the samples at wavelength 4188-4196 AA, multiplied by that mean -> 33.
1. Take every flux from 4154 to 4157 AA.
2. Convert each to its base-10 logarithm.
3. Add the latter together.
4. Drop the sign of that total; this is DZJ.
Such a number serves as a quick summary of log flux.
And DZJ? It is 2.6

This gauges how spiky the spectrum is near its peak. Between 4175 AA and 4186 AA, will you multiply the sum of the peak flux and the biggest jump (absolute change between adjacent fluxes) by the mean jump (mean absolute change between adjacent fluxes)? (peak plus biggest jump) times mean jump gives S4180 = 73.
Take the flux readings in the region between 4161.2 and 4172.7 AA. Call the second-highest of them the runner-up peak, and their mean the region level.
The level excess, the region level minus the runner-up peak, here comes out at -2.2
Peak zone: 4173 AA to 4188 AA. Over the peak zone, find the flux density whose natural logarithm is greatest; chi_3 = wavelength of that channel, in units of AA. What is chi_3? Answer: 4179.44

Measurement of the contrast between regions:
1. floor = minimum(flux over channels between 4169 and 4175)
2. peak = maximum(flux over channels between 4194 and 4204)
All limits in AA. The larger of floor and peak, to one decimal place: 23.1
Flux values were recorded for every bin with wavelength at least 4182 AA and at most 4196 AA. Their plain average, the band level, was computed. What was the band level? 20.4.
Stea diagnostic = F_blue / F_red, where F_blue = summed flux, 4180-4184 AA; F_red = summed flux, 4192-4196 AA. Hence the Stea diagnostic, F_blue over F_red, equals 0.92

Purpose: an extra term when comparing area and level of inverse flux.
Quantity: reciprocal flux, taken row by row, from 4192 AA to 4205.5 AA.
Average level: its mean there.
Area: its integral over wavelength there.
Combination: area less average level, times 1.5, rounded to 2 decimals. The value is 0.97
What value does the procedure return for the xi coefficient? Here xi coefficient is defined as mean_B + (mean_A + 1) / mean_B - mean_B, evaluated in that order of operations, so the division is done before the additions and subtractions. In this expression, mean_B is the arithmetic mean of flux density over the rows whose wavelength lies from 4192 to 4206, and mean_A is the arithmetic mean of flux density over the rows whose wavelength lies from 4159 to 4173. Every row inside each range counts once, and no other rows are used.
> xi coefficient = 1.13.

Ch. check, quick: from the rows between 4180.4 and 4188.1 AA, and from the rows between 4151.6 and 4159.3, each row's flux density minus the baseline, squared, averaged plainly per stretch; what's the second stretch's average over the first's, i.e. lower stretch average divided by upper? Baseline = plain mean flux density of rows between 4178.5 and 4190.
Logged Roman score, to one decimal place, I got 0.2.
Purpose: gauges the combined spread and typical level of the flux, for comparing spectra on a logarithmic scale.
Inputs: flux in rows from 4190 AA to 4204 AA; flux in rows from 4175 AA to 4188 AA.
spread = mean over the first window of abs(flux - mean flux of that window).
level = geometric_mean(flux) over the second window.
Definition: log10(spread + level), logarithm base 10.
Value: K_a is 1.35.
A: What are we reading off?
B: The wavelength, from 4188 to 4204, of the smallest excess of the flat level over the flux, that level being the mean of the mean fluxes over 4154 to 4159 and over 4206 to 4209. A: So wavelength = 4192.94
